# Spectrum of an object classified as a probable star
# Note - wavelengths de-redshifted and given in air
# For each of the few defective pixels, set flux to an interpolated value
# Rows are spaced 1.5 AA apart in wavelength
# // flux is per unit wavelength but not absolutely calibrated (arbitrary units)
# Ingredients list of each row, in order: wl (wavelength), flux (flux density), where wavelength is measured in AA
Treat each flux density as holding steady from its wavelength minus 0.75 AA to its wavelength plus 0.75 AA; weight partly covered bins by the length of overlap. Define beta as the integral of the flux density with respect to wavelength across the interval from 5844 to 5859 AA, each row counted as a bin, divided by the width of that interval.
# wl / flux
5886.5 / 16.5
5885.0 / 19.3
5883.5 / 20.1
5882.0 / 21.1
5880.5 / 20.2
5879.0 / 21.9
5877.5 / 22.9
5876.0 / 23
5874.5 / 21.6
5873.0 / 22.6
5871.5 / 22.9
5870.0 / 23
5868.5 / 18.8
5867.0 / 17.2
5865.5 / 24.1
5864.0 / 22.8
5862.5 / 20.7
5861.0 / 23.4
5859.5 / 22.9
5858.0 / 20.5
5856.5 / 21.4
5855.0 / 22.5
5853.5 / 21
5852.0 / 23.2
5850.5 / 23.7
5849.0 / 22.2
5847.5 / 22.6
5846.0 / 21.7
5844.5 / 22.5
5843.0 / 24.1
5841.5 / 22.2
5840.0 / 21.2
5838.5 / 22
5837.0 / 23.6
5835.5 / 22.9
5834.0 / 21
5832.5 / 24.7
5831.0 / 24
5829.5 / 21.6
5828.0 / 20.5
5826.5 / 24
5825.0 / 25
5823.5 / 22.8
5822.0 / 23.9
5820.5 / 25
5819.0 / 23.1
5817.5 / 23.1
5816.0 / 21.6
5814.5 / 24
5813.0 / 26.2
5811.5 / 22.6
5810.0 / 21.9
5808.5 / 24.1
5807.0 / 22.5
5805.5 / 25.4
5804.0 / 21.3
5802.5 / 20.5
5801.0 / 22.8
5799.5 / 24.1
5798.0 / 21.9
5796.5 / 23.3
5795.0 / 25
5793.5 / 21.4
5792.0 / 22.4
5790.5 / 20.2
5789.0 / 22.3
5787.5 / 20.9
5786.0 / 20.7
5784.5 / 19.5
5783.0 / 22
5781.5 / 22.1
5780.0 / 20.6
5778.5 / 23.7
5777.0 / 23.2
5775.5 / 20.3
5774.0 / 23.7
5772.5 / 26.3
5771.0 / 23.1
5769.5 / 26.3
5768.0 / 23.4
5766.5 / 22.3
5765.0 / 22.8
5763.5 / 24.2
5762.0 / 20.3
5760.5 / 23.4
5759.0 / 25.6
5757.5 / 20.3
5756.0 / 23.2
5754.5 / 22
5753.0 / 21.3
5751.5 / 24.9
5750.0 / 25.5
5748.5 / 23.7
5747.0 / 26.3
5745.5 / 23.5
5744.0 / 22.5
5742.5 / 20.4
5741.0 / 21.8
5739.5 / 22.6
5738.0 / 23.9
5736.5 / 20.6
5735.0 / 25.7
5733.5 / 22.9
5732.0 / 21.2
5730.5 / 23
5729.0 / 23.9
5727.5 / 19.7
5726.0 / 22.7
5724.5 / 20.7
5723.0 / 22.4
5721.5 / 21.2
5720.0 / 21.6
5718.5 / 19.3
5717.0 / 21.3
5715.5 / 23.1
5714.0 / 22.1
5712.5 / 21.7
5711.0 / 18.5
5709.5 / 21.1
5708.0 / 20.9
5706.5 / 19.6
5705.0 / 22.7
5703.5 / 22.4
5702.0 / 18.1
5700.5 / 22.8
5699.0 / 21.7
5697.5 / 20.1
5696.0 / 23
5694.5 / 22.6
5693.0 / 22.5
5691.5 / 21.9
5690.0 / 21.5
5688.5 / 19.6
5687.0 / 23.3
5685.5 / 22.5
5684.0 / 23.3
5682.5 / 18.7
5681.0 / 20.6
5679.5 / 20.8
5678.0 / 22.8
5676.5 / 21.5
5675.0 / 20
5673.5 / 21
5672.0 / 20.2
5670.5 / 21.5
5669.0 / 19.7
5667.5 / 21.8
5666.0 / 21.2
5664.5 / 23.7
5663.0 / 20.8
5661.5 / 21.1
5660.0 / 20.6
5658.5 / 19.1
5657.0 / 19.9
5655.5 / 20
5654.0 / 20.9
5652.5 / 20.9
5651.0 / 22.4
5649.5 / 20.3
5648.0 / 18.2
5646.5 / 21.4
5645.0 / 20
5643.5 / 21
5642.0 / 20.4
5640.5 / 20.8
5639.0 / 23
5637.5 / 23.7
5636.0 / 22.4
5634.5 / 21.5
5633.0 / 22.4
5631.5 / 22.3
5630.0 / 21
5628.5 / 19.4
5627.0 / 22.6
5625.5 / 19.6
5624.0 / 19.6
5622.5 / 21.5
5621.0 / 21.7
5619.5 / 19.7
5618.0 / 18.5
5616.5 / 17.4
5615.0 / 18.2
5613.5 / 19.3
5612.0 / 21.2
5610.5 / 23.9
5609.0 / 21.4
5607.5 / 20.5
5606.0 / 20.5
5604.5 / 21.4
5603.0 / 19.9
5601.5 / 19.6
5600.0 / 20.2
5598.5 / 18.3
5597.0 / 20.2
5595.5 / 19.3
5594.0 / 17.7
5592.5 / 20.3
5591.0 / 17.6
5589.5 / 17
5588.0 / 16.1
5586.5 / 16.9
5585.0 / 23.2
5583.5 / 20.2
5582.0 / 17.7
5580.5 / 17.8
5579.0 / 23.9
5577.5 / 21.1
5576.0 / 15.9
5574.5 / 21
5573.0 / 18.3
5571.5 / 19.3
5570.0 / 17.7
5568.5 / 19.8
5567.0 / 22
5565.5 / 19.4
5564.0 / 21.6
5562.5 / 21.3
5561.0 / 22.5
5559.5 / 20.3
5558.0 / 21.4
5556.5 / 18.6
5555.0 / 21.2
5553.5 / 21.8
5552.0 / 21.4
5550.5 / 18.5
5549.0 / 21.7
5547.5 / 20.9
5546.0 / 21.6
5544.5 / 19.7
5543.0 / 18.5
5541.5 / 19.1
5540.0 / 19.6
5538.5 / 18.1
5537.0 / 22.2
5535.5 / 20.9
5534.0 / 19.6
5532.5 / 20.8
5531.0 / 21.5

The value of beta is 22.1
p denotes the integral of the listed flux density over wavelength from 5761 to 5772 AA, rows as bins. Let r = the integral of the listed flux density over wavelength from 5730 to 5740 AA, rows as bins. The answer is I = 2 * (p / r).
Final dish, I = 2.2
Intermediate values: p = 256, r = 228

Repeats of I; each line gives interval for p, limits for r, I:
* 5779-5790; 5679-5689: 2.2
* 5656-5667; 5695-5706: 1.9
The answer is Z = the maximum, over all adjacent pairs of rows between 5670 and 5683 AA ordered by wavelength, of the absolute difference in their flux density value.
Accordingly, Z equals 2.00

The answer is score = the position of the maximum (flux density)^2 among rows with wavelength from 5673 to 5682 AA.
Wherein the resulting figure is 5678.0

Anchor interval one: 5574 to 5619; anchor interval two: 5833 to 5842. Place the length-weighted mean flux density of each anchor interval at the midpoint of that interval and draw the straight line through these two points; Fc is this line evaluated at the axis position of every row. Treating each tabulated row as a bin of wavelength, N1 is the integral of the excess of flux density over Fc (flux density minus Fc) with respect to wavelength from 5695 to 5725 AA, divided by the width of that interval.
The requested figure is 0.43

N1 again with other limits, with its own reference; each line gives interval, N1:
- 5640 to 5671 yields 0.55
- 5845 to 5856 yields 0.03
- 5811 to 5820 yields 1.53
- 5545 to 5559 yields 1.72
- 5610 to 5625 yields 0.26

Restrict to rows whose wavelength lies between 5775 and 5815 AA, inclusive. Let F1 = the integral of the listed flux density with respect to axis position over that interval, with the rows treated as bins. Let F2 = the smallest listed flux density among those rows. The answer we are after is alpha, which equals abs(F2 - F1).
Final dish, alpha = 877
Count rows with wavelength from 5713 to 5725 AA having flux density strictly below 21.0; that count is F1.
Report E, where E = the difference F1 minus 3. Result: -1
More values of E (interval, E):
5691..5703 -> -1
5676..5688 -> 0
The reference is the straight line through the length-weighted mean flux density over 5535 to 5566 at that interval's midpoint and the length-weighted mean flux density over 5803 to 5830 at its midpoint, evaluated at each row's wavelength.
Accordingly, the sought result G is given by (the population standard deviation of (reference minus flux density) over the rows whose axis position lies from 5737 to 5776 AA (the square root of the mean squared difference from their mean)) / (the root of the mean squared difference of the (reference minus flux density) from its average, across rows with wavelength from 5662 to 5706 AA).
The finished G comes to 1.3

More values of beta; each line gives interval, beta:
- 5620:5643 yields 21.4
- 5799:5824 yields 23.2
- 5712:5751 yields 22.5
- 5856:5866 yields 22.2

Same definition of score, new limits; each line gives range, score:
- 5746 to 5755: 5747.0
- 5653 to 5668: 5664.5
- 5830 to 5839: 5832.5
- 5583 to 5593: 5585.0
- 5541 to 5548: 5546.0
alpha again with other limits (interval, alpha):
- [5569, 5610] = 780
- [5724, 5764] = 893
